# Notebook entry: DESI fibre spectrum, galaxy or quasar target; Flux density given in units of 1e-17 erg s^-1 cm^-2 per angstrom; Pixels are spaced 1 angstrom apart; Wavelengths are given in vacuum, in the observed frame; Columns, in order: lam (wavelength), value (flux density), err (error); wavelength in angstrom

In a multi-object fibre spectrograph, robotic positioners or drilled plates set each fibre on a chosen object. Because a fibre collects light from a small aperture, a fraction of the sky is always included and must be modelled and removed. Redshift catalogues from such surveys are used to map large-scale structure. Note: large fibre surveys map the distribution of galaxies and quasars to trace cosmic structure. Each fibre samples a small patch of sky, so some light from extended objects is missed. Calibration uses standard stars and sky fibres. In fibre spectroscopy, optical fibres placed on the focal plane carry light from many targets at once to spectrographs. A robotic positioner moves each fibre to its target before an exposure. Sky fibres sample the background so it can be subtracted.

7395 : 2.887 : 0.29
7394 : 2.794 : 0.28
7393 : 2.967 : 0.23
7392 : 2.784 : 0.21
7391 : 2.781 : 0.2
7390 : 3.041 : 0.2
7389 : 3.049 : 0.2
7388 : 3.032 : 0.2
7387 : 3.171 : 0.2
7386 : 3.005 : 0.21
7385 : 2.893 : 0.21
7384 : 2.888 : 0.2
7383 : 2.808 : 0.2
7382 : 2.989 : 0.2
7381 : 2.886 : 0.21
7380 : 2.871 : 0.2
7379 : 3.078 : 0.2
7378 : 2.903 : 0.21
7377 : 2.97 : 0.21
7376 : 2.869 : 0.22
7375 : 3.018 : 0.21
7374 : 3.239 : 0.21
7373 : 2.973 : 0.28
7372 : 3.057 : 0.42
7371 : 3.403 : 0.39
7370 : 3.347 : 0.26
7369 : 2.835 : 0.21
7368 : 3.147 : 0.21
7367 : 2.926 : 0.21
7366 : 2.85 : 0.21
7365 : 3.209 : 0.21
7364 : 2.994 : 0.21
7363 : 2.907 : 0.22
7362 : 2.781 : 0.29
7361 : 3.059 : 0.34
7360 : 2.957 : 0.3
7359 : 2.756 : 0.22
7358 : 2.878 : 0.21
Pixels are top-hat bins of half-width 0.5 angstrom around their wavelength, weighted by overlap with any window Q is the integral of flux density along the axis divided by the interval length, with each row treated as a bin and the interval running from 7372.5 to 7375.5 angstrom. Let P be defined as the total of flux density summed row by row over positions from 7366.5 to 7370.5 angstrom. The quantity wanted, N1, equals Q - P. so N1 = -9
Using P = 12.3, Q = 3.08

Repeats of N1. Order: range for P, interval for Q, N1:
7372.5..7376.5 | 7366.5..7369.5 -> -9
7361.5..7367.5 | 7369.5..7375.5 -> -14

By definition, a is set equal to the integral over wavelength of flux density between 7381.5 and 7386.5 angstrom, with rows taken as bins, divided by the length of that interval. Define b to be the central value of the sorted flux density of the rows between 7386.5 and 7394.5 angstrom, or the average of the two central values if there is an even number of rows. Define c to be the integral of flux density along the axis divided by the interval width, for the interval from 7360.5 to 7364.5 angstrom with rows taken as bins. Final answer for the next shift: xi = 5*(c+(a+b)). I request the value 44.3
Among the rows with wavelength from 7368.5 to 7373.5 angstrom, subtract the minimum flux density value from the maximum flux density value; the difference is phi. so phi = 0.57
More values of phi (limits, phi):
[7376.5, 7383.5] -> 0.27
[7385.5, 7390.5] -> 0.17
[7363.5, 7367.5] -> 0.36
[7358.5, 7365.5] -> 0.45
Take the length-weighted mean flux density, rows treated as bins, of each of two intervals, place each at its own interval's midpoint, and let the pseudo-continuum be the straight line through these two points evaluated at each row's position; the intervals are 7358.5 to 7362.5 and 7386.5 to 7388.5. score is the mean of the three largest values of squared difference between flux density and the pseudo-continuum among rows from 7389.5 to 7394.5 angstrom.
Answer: 0.125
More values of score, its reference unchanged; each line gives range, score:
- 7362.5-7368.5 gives 0.043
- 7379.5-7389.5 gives 0.046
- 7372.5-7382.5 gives 0.039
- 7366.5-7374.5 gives 0.131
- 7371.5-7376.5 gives 0.029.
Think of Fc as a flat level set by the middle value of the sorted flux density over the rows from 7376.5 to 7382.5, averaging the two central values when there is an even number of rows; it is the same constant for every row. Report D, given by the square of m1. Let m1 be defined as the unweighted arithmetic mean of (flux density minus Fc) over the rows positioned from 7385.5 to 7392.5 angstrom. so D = 0.0019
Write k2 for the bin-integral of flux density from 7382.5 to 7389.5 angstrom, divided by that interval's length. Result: 2.98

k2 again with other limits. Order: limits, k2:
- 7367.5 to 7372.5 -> 3.16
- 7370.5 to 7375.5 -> 3.14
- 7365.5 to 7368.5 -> 2.97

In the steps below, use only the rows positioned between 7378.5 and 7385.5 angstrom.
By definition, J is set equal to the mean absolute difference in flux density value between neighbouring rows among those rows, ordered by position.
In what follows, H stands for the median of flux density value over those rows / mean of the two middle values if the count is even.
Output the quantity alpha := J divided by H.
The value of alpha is 0.034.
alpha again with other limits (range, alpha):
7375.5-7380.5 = 0.047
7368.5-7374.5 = 0.080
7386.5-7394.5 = 0.037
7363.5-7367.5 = 0.073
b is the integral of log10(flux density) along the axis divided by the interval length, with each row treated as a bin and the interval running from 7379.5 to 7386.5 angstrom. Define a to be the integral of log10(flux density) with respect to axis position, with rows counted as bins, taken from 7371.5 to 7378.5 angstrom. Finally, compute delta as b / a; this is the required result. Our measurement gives 0.139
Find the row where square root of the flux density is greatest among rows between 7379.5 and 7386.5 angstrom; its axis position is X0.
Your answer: 7386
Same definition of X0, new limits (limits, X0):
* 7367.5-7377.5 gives 7371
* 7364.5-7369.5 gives 7365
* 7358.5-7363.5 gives 7361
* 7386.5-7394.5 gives 7387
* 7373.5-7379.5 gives 7374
